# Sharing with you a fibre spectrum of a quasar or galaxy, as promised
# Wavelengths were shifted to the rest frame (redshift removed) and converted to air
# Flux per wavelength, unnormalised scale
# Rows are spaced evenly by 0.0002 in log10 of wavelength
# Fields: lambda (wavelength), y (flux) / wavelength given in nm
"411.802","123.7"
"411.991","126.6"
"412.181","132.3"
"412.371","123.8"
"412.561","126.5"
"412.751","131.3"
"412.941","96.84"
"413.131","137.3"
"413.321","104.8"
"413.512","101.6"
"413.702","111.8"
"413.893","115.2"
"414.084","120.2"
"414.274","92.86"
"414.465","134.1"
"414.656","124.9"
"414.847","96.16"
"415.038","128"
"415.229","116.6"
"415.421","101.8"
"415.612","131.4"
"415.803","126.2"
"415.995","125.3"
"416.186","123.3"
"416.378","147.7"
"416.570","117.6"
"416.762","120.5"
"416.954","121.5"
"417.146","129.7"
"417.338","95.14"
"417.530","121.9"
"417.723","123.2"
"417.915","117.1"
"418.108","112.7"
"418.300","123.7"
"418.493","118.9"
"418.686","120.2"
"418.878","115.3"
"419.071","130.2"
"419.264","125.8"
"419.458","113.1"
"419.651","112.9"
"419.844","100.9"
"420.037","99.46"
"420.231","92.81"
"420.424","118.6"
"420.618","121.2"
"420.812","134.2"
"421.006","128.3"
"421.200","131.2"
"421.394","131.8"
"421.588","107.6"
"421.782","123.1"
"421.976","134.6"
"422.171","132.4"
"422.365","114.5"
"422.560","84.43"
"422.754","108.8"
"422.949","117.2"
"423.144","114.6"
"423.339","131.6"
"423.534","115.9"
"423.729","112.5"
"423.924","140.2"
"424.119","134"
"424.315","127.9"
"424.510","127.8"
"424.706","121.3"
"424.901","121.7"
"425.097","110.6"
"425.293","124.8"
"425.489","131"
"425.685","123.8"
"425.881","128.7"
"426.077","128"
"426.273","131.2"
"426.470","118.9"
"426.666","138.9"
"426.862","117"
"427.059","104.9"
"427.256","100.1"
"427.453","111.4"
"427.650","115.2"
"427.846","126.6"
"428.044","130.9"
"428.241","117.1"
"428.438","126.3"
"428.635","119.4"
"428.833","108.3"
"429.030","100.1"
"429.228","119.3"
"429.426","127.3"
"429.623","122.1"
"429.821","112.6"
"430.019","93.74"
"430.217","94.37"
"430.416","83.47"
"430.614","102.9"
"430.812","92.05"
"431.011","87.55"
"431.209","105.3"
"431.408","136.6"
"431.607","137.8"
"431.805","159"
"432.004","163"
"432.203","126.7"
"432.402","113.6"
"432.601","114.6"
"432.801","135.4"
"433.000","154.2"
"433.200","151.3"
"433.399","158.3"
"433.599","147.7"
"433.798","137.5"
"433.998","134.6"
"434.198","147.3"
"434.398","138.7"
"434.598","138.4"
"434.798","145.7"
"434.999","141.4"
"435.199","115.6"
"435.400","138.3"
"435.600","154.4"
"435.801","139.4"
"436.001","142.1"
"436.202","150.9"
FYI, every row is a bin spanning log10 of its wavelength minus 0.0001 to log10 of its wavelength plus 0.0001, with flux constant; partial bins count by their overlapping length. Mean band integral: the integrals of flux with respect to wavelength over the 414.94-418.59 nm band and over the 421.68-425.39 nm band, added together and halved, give 445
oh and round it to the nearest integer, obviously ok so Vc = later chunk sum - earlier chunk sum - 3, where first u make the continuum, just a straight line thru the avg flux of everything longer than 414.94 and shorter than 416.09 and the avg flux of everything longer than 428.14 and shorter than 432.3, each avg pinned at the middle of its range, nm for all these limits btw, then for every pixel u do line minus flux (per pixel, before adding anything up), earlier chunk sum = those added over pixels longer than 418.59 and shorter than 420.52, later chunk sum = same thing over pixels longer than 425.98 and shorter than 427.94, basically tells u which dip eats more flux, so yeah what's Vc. -94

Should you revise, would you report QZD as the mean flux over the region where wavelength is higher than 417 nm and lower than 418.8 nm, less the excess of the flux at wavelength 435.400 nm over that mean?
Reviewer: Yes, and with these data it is 98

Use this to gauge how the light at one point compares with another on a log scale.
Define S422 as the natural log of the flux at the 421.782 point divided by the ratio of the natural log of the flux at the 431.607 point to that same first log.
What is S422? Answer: 4.70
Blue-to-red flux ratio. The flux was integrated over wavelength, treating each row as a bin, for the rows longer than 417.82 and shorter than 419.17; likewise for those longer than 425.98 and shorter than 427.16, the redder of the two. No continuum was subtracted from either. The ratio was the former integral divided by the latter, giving 1.1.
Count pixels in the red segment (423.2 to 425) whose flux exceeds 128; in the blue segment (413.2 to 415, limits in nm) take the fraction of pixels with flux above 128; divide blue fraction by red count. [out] 0.037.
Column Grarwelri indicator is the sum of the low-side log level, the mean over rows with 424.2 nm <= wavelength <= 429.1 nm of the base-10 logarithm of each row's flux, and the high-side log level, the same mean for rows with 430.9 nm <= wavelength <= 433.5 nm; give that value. 4.20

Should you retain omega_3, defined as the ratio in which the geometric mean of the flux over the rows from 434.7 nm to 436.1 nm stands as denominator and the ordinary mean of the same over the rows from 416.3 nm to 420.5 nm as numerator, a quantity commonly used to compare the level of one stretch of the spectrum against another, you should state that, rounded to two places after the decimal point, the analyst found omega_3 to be 0.84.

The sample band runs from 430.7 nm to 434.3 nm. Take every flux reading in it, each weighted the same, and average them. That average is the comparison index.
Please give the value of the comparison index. 133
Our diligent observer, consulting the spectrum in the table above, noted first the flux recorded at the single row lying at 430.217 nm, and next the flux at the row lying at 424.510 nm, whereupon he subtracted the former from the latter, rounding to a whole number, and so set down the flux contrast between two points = 33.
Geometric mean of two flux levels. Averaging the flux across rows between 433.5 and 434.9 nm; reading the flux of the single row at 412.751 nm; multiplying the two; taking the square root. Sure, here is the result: 136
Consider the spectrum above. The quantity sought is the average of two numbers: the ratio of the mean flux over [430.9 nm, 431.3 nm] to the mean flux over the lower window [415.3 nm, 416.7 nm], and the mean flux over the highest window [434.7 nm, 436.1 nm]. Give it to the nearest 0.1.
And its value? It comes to 70.2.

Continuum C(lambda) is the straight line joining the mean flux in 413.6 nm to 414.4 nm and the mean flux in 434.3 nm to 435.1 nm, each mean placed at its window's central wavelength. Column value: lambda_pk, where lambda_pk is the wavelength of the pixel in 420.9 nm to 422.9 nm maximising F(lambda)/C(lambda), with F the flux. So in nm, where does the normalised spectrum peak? 421.976 nm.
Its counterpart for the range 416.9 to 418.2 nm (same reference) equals 417.146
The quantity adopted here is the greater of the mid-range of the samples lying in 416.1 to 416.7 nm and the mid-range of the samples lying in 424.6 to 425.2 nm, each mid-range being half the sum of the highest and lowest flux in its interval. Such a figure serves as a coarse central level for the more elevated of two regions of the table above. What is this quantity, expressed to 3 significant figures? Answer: 133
